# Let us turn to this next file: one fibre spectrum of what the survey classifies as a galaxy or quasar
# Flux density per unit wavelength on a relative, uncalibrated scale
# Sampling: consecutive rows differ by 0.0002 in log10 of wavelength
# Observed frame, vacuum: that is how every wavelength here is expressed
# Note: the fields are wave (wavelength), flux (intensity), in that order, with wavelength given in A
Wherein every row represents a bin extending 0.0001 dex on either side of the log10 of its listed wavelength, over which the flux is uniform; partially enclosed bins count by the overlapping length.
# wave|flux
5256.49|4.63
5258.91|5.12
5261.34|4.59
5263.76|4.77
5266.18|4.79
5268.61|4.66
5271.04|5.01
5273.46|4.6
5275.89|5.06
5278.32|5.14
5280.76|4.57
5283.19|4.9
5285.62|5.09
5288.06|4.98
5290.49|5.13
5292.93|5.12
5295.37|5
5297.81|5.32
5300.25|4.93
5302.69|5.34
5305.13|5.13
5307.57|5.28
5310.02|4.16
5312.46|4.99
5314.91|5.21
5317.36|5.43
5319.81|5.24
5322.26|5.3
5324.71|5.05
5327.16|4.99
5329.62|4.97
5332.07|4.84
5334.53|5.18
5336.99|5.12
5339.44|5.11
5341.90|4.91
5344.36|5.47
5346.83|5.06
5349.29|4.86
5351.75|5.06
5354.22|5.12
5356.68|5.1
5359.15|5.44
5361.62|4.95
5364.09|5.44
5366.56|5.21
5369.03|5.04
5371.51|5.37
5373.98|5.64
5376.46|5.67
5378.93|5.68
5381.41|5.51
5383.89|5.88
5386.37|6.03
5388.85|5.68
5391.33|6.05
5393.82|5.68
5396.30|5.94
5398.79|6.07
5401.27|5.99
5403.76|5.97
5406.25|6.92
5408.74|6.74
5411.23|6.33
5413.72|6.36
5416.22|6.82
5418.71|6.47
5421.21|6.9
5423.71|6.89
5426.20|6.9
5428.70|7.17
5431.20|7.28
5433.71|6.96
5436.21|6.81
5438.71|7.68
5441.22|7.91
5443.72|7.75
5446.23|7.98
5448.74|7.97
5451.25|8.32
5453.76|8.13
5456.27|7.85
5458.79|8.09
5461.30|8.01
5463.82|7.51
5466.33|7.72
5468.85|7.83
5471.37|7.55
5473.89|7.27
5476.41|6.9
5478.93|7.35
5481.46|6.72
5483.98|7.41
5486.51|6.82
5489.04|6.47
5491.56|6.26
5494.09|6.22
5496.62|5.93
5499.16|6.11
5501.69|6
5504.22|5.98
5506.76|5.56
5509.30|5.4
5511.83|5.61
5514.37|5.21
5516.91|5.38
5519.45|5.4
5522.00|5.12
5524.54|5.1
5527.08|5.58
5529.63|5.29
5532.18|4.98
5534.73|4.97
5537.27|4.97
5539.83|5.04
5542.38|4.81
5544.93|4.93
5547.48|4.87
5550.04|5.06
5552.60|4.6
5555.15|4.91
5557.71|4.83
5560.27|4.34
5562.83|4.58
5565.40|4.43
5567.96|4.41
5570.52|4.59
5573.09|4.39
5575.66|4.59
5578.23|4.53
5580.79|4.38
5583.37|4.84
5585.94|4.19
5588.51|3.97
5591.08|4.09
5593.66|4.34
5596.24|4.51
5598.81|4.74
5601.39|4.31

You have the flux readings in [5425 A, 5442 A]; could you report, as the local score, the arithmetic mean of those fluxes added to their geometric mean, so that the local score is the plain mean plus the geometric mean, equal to 14.5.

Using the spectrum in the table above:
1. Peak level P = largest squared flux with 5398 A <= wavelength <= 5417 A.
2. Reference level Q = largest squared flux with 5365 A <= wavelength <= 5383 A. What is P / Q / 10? 0.148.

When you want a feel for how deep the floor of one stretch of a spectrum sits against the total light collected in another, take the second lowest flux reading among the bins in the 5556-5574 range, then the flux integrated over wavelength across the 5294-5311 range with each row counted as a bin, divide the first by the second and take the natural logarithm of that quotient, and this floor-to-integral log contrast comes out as -2.97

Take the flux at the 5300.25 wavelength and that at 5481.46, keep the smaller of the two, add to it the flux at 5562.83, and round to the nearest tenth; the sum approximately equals 9.5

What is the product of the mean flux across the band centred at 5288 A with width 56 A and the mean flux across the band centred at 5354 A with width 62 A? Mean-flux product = 26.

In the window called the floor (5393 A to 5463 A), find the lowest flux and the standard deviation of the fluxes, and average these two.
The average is 3.2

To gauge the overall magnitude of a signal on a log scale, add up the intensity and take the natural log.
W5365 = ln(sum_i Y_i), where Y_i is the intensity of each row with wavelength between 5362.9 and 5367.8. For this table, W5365 2.37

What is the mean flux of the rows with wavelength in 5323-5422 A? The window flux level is 5.6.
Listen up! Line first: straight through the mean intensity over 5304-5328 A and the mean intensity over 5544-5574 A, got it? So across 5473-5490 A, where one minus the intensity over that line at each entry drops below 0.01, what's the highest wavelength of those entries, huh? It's 5489.04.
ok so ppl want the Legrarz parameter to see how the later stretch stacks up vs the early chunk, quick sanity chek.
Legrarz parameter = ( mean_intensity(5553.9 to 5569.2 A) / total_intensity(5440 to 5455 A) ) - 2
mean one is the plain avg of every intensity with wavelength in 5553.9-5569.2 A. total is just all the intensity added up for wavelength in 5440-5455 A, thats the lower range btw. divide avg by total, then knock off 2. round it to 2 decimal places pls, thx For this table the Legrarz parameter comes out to -1.90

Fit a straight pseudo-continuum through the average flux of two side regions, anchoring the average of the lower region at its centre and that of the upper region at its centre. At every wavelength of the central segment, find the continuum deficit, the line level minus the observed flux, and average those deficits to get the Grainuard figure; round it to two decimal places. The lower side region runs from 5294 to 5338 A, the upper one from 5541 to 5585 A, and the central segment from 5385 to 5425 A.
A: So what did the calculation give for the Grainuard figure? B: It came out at -1.38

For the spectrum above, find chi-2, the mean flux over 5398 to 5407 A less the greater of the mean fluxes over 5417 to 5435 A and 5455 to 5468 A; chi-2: -1.6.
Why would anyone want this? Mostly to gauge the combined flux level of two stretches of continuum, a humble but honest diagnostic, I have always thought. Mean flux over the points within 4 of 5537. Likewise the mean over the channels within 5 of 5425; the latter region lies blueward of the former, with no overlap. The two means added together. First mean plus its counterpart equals 12.0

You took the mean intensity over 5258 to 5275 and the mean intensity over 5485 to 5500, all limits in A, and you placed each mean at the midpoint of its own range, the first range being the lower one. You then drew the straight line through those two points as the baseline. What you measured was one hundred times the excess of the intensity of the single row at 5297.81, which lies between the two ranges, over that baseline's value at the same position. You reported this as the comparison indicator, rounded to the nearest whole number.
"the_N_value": 32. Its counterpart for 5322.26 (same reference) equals 13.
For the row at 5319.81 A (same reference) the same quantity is 9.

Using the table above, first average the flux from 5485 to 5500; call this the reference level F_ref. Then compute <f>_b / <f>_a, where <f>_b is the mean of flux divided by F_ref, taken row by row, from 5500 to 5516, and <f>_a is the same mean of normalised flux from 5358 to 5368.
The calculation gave 1.07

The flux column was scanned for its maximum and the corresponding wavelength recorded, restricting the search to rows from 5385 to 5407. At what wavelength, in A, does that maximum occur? 5406.25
